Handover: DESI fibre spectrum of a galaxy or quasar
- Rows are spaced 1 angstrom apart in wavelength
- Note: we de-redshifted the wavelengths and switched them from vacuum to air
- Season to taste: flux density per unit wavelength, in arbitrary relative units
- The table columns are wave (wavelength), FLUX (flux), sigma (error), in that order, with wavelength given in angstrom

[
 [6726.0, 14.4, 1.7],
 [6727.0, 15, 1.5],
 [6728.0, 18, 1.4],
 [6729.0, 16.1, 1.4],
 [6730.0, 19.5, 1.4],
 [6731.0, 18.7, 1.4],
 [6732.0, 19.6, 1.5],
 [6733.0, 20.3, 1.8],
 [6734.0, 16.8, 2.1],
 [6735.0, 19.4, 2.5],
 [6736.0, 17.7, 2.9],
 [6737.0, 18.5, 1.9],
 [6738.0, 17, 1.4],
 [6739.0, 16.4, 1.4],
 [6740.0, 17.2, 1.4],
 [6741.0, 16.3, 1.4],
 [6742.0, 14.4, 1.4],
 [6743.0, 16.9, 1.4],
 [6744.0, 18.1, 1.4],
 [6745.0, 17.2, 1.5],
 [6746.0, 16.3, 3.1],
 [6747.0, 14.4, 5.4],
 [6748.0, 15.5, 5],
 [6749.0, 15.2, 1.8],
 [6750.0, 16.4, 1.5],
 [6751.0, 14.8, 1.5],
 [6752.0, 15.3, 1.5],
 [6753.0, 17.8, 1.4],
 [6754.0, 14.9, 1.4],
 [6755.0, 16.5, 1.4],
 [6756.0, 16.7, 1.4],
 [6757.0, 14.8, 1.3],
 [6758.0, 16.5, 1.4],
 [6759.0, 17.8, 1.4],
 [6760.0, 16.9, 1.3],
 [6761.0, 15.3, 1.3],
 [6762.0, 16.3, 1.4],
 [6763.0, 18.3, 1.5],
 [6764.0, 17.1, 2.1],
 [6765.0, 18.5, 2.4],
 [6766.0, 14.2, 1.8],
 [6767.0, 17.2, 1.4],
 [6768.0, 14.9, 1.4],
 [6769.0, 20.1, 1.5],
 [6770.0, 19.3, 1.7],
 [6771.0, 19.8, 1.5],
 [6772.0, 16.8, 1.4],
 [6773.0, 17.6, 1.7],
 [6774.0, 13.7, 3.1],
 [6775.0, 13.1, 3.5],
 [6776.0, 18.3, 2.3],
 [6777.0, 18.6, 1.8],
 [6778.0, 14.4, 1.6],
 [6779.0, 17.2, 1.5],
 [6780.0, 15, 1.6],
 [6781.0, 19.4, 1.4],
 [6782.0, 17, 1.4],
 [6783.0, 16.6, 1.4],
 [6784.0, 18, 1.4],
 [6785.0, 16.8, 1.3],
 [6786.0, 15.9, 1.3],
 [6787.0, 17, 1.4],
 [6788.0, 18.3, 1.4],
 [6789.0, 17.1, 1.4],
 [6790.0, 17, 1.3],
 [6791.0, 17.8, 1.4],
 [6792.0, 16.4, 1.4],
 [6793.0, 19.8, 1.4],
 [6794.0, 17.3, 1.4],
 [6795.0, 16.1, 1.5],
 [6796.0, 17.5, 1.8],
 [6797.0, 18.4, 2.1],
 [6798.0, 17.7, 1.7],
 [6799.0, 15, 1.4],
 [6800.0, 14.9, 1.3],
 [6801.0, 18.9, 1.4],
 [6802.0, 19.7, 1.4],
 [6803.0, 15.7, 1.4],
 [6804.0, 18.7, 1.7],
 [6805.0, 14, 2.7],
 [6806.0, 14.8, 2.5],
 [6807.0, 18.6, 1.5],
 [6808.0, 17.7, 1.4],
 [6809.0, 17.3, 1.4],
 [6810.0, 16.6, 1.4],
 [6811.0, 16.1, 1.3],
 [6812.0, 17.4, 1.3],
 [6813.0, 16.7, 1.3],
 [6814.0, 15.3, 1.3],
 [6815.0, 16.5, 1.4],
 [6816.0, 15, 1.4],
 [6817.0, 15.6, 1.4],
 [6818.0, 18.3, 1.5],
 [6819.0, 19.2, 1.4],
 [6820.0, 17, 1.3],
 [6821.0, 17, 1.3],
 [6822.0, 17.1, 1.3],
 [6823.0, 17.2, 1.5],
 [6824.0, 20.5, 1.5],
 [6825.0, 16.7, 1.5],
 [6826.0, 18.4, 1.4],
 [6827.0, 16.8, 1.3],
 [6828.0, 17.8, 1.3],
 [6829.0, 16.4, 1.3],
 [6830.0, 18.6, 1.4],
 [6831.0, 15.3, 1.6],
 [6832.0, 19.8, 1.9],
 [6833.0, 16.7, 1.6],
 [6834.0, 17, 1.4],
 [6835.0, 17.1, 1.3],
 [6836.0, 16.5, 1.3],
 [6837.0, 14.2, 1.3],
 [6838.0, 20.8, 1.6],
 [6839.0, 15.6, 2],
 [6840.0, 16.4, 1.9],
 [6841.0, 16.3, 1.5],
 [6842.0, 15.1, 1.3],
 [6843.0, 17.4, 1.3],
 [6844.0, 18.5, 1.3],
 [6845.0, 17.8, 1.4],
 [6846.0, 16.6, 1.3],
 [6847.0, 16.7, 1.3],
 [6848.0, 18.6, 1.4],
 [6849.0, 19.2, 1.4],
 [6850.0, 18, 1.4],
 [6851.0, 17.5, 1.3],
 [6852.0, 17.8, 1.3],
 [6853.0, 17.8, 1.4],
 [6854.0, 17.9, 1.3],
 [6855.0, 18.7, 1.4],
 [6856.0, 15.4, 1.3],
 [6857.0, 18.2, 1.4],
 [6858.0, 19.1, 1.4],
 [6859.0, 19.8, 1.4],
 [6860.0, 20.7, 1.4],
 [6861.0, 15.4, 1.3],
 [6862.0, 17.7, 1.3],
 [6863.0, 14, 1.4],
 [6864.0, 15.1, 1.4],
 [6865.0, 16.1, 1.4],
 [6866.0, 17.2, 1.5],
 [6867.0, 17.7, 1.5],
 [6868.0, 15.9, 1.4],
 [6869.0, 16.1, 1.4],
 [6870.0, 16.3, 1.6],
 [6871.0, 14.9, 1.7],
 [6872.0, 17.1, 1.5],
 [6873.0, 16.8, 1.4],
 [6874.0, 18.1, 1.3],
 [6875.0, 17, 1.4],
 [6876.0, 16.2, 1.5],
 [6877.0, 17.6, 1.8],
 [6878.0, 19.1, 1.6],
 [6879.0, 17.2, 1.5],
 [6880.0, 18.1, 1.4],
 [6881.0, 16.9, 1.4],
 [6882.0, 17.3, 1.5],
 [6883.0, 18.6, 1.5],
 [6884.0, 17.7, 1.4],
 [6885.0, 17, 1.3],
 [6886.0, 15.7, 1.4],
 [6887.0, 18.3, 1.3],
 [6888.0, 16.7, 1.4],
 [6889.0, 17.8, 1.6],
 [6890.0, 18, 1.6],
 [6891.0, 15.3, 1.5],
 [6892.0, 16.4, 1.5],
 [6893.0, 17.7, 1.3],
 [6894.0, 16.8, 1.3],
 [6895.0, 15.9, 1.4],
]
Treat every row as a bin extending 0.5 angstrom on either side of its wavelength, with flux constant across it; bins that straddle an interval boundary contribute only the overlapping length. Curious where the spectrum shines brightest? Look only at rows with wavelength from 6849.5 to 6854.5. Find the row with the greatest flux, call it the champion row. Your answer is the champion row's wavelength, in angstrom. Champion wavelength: 6850.0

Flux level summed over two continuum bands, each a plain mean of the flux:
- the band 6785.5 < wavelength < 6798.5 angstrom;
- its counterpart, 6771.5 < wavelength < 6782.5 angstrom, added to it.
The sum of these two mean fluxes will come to 33.9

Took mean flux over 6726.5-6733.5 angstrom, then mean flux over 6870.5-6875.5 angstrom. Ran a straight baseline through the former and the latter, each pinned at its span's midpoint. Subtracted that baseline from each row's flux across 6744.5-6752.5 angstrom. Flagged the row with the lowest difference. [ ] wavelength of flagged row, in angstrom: 6747.0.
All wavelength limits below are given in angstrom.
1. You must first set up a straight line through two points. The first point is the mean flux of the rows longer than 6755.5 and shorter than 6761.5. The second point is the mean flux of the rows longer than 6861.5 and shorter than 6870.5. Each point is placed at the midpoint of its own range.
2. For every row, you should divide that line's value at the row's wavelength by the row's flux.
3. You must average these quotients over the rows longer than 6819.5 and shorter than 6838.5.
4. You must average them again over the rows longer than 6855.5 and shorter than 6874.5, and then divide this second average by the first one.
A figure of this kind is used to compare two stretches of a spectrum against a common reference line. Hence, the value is 1.03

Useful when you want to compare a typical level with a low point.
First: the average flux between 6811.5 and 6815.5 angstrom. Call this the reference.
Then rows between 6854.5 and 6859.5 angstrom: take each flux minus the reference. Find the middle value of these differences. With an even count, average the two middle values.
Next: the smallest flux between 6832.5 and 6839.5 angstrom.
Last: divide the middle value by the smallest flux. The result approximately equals 0.16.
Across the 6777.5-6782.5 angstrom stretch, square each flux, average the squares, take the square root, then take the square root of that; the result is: 4.09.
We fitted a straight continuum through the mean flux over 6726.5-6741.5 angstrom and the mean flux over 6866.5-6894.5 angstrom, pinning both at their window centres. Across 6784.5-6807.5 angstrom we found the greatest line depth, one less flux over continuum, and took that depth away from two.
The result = 1.80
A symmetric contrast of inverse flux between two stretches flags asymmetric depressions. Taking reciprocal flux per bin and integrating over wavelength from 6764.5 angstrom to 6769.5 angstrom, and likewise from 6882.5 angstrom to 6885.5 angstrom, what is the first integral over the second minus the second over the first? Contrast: 1.2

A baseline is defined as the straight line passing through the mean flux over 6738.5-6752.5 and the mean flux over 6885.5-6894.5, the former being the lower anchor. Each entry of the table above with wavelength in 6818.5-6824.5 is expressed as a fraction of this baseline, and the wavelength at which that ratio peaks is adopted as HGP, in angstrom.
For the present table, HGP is 6824.0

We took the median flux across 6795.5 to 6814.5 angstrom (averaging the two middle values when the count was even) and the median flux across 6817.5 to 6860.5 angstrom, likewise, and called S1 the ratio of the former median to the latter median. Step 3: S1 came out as 0.99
